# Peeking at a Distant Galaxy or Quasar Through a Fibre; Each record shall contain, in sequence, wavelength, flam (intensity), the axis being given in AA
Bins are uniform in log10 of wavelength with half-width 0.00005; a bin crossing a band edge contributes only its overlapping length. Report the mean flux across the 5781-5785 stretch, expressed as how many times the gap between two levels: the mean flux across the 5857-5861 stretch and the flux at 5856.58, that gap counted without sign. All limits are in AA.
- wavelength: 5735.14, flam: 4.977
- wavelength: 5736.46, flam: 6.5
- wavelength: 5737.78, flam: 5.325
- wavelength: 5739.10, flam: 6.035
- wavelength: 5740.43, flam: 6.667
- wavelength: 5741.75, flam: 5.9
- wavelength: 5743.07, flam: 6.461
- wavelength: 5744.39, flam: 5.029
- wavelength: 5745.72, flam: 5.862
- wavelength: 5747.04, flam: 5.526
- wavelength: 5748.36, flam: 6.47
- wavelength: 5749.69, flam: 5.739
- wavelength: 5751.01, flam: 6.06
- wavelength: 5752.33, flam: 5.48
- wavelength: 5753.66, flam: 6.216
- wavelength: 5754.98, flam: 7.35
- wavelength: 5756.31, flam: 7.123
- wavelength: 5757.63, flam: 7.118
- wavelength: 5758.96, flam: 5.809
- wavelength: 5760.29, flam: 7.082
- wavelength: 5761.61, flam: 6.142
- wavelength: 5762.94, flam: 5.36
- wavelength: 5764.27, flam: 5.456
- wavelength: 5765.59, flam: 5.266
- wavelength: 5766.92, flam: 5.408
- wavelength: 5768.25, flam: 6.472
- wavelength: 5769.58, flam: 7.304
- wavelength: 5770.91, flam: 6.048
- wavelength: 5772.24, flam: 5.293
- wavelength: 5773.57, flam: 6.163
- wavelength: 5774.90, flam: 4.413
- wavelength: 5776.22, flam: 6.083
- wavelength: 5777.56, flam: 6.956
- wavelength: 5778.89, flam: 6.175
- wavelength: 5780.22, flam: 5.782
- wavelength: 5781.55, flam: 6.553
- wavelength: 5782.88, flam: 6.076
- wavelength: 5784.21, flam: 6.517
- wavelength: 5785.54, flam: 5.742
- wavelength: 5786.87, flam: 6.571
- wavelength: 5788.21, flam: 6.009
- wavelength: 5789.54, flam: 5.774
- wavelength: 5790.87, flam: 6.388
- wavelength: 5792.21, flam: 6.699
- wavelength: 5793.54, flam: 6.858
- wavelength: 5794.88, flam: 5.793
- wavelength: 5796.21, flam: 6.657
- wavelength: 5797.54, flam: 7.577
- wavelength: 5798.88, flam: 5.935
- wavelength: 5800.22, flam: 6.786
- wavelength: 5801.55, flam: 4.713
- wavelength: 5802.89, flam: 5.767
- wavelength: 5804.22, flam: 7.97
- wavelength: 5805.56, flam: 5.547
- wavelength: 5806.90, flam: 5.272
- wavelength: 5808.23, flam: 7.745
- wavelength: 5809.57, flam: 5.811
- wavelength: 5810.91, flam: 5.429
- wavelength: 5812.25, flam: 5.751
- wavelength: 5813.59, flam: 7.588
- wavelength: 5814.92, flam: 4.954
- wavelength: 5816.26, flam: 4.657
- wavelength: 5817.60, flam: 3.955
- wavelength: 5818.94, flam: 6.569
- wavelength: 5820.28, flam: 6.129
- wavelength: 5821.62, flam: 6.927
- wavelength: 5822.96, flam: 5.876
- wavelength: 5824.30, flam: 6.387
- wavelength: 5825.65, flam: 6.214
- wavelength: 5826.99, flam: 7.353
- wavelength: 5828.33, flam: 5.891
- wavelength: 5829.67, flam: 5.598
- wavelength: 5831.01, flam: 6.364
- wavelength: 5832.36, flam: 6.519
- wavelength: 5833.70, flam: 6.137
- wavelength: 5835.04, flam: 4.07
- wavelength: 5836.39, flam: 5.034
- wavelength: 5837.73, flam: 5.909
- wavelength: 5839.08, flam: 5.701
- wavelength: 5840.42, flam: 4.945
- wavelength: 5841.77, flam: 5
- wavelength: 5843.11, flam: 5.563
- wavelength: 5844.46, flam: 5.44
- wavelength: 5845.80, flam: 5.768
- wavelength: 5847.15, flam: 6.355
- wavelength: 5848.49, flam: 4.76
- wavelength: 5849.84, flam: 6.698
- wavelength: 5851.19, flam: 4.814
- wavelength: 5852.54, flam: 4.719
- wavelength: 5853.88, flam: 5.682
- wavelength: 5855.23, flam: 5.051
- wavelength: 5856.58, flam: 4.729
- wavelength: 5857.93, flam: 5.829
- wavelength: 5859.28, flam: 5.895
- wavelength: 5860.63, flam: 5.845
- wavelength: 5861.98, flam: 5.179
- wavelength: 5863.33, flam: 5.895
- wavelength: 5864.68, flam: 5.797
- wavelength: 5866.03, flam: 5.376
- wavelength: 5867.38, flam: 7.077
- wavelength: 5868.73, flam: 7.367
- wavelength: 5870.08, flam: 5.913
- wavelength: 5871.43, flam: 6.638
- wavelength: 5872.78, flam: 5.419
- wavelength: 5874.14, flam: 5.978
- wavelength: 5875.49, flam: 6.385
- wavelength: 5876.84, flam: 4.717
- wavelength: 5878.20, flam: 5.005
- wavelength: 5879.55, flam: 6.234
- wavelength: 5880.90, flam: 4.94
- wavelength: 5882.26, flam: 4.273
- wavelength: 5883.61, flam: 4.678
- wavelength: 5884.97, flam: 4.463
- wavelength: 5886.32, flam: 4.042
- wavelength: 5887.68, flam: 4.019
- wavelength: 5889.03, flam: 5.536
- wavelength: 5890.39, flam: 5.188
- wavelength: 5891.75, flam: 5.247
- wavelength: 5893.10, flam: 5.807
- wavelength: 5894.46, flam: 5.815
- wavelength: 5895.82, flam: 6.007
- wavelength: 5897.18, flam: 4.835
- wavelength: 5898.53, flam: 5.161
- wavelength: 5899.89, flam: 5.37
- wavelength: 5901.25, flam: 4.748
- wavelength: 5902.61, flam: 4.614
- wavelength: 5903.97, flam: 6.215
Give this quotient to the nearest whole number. 6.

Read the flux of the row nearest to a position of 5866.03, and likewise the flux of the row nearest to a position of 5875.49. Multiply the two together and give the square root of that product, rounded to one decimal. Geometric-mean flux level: 5.9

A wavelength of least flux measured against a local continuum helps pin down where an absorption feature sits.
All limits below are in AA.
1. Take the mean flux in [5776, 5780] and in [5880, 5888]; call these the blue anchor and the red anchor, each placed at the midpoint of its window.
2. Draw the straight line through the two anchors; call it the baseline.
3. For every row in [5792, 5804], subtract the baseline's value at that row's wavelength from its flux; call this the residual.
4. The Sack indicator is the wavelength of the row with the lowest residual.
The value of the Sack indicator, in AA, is 5801.55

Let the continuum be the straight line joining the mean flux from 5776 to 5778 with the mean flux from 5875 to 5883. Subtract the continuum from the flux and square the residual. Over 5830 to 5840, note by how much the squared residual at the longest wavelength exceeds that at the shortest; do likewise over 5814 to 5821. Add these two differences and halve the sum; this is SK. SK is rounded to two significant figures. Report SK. -0.72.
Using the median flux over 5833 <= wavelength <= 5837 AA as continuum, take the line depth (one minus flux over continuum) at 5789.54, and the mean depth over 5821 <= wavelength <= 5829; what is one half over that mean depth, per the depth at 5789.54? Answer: 12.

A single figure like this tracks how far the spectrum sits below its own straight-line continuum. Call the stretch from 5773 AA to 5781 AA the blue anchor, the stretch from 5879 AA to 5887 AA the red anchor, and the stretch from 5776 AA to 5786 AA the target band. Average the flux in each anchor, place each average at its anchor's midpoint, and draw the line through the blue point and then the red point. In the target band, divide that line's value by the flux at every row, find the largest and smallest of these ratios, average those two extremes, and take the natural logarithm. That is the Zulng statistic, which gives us -0.07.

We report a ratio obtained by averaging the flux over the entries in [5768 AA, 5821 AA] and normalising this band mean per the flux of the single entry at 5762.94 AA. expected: 1.14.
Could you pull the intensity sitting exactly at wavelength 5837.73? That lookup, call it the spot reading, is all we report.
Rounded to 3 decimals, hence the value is 5.909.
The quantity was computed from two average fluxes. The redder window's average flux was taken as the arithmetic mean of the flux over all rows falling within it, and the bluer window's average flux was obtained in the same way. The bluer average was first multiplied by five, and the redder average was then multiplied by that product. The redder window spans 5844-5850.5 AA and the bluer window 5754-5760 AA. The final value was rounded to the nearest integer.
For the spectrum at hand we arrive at 199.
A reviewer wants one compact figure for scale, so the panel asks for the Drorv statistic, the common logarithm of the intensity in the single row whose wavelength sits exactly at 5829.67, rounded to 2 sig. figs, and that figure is 0.75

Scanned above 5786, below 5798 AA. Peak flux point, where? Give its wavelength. 5797.54 AA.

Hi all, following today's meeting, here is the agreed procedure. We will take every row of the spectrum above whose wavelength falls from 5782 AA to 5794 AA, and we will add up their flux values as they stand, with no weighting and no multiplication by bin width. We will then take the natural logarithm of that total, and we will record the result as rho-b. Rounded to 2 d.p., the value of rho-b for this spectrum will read 4.04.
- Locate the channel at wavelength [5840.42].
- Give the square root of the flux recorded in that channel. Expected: 2.22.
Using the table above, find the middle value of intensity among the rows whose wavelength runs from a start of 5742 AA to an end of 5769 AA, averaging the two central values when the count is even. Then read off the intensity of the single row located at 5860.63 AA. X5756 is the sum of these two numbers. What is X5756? 11.8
